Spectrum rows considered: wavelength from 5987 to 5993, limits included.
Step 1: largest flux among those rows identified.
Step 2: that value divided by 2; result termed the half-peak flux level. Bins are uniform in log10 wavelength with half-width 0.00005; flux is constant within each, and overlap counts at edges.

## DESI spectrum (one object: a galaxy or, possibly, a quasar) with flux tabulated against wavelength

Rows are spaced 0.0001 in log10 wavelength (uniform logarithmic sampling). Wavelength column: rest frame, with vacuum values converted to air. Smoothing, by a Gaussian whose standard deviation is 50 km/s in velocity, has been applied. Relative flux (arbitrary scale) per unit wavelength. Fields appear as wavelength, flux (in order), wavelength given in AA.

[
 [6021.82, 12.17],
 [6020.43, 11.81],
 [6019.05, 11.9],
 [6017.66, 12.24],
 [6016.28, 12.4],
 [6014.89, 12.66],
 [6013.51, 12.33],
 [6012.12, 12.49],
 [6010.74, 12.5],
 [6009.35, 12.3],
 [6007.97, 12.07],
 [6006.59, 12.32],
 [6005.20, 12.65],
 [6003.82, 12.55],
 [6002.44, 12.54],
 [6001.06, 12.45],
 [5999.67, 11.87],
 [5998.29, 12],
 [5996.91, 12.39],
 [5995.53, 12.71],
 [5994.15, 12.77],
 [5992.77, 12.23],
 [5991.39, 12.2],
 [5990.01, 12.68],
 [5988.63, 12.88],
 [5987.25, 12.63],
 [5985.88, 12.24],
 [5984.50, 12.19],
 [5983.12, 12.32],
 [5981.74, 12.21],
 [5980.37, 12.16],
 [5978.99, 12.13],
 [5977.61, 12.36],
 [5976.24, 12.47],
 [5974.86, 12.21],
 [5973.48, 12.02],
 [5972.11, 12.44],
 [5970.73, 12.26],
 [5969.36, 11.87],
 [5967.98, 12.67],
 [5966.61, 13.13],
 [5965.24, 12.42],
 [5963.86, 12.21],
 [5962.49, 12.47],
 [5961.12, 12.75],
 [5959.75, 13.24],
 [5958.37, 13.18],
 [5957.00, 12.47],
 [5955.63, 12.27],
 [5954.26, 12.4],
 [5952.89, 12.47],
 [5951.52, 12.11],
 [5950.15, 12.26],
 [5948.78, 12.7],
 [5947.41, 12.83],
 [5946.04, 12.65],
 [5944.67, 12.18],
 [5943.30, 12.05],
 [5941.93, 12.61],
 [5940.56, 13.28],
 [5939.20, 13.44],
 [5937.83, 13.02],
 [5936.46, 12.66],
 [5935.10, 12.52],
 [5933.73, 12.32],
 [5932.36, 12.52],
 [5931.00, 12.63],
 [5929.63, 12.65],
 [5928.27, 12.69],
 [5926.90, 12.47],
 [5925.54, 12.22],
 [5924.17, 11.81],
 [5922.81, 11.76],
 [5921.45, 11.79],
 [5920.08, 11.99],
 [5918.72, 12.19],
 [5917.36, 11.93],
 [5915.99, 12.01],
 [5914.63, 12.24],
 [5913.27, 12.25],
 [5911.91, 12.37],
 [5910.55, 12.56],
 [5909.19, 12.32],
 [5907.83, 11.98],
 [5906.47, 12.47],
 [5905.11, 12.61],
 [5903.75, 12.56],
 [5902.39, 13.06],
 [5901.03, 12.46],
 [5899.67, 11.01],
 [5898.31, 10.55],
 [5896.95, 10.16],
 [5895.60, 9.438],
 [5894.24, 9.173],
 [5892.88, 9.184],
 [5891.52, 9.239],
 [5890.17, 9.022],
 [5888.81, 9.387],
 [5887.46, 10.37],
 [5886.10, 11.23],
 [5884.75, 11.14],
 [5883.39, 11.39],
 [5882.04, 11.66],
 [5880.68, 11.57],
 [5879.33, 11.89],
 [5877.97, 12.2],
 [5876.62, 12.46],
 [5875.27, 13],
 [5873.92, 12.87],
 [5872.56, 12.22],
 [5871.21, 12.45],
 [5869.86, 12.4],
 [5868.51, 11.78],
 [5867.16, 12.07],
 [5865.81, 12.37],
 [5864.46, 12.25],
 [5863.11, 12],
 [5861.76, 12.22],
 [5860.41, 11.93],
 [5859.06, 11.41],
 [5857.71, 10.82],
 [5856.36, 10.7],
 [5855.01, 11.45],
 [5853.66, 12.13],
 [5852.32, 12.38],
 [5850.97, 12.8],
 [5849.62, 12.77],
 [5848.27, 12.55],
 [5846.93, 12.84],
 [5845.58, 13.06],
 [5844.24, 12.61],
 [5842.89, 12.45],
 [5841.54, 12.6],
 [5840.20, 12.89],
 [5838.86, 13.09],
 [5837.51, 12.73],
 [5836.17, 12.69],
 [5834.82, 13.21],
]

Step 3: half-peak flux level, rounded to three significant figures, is 6.44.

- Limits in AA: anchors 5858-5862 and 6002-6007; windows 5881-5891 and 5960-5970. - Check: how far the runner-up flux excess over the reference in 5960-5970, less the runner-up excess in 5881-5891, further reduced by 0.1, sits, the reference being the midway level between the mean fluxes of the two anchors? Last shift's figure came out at 1.3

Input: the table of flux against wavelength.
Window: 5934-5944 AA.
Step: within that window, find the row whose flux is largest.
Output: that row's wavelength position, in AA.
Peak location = 5939.20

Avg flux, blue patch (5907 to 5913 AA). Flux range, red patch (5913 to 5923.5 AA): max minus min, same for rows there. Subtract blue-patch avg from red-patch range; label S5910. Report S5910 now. -11.8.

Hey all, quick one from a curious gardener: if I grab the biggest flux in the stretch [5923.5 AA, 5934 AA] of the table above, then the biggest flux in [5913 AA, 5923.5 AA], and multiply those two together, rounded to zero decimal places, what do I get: 155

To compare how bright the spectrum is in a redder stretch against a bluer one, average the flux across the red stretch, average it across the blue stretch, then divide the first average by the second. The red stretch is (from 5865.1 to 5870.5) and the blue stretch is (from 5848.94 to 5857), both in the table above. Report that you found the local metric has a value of 1.01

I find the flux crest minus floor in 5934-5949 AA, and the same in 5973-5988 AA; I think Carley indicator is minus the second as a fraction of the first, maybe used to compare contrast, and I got -0.44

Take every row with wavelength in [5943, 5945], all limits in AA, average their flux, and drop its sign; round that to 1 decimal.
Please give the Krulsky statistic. 12.1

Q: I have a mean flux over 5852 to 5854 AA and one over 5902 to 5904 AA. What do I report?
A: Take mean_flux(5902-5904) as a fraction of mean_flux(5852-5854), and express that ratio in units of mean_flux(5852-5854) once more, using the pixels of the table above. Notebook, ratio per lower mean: 0.085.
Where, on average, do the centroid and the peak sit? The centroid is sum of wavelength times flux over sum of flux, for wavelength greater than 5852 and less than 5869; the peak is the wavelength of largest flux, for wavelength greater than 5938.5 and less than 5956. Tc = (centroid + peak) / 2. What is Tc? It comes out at 5899.8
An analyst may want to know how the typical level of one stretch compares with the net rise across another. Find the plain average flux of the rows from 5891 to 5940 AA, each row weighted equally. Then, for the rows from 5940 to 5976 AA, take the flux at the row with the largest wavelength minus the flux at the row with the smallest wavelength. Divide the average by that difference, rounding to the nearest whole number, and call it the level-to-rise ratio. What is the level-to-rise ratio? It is -11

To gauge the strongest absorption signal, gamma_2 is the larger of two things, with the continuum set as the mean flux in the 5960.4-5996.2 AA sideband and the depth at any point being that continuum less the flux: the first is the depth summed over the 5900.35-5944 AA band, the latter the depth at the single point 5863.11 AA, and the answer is 0.41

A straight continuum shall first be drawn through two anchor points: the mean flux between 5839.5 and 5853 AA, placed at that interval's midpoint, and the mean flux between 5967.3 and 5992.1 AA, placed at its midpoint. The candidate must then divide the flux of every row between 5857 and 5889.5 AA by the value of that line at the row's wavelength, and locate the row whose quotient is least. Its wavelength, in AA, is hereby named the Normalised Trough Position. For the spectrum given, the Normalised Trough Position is 5888.81 AA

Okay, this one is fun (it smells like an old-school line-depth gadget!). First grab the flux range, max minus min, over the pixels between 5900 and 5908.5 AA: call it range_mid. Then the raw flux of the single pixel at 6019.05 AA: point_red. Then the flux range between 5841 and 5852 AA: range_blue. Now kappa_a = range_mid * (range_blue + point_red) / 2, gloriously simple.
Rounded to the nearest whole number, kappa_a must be 7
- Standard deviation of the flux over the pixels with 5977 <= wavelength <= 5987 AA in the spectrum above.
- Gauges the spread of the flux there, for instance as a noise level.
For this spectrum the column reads 0.08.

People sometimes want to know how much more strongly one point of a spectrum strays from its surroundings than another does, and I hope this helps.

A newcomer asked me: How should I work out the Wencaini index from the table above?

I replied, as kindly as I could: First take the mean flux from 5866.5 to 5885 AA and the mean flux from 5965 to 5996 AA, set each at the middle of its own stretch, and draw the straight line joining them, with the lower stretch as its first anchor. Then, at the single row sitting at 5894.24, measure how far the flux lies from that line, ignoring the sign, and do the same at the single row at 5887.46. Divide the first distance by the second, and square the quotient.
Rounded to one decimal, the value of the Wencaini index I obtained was 2.9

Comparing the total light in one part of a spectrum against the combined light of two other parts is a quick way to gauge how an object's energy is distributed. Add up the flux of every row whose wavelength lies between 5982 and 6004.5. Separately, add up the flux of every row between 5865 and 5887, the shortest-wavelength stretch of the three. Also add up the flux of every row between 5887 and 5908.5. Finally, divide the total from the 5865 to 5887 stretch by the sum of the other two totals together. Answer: 0.52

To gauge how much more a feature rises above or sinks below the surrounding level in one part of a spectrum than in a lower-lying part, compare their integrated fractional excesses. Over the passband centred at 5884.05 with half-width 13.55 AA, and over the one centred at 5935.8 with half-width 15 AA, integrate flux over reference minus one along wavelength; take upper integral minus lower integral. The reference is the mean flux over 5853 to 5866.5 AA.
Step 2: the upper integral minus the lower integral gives 4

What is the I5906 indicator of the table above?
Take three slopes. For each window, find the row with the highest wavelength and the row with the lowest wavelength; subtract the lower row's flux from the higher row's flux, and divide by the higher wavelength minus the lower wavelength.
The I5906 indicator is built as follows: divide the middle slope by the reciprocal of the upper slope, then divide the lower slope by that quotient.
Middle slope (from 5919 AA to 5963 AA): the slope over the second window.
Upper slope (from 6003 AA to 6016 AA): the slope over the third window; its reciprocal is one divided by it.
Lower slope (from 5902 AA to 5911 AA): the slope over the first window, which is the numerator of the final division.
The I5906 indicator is -545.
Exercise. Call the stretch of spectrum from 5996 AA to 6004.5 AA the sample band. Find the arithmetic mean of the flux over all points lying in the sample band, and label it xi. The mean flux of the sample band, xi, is 12.3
